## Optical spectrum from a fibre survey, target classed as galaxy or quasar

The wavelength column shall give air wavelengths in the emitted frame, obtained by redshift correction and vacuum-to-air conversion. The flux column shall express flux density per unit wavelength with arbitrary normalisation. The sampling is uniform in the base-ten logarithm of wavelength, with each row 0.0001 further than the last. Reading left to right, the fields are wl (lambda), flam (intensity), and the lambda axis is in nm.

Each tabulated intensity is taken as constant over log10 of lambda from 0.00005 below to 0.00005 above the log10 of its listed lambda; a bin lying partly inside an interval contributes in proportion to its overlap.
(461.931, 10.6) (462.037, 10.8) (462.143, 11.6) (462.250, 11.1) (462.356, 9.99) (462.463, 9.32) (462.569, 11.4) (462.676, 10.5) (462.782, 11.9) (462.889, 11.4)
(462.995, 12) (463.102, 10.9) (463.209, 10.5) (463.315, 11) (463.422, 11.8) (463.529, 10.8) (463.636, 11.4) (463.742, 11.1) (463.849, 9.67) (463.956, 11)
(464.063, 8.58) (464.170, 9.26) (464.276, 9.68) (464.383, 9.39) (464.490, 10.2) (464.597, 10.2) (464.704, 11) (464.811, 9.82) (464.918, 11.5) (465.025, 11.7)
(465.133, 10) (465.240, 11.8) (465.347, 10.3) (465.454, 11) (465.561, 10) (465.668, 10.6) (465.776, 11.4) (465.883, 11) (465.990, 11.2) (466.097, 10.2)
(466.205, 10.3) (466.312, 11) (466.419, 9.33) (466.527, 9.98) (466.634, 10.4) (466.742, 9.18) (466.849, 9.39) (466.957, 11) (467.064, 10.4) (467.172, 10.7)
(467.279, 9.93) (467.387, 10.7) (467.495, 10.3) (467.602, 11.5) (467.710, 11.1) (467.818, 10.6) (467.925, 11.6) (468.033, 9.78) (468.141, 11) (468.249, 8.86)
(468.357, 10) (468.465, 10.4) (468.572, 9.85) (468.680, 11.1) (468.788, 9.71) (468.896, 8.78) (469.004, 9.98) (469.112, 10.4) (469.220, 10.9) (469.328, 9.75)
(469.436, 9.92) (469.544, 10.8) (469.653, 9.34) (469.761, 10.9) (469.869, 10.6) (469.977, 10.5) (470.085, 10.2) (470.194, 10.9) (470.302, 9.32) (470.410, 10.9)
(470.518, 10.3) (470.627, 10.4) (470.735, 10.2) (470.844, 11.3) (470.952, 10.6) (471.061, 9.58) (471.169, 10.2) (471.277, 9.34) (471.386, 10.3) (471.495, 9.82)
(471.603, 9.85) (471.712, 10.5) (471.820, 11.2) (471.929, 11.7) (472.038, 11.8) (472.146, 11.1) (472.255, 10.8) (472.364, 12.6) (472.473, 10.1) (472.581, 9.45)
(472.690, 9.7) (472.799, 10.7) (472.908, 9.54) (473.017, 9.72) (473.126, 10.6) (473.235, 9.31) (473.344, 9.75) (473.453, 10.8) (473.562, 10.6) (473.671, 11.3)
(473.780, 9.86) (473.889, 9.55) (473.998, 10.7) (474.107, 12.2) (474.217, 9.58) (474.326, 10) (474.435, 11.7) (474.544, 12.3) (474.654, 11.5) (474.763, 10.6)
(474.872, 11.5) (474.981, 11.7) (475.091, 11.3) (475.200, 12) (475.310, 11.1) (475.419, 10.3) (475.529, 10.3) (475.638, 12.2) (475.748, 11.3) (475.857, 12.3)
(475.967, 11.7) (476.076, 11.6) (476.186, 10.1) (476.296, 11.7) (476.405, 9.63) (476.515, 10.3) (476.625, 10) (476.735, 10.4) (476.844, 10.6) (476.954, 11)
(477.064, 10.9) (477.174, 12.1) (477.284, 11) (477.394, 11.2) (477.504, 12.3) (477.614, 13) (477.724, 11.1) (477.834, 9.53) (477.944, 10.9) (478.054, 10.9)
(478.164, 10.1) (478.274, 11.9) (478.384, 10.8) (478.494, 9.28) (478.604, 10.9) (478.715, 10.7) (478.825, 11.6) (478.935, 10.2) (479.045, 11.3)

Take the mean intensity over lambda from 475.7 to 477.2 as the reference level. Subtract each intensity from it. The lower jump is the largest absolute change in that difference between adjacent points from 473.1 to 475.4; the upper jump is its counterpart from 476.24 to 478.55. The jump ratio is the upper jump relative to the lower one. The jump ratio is 0.8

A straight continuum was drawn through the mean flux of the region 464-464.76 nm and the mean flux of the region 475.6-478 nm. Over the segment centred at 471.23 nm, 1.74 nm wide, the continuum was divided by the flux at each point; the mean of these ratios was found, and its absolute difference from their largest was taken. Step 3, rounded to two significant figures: 0.12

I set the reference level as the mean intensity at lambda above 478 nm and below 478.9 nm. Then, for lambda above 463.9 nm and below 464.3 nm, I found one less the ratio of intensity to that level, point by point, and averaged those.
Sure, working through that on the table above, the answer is 0.11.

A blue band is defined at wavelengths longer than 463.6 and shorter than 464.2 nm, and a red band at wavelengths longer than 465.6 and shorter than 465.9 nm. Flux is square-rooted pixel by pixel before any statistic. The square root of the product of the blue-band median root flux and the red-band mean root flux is 3.26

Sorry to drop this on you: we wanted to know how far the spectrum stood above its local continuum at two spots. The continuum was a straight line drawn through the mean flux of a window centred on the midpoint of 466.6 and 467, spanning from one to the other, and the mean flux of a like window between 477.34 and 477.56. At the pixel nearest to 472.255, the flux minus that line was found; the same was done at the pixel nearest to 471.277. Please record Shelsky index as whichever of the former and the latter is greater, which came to -0.1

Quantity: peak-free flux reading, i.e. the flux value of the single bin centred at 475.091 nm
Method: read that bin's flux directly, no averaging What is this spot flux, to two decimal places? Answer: 11.30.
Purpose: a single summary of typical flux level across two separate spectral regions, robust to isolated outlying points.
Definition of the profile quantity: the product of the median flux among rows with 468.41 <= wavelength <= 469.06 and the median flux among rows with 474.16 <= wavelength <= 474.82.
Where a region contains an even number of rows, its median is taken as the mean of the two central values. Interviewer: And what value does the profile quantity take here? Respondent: 110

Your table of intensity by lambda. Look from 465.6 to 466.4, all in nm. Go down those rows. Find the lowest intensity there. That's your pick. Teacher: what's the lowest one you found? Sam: 10.2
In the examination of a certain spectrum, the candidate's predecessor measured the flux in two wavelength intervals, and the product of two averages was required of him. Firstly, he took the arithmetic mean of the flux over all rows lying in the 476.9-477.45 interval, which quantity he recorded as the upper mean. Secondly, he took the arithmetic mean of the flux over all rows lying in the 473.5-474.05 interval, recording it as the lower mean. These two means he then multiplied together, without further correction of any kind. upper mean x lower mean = 117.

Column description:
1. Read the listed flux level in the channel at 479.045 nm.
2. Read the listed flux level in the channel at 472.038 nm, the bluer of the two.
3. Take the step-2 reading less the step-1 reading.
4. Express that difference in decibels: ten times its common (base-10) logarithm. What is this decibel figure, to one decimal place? -3.0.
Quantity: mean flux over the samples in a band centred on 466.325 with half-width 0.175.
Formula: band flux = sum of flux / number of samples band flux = 10.2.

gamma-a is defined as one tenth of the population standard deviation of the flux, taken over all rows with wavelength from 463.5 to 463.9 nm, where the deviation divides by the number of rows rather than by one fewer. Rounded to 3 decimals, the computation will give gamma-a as 0.065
